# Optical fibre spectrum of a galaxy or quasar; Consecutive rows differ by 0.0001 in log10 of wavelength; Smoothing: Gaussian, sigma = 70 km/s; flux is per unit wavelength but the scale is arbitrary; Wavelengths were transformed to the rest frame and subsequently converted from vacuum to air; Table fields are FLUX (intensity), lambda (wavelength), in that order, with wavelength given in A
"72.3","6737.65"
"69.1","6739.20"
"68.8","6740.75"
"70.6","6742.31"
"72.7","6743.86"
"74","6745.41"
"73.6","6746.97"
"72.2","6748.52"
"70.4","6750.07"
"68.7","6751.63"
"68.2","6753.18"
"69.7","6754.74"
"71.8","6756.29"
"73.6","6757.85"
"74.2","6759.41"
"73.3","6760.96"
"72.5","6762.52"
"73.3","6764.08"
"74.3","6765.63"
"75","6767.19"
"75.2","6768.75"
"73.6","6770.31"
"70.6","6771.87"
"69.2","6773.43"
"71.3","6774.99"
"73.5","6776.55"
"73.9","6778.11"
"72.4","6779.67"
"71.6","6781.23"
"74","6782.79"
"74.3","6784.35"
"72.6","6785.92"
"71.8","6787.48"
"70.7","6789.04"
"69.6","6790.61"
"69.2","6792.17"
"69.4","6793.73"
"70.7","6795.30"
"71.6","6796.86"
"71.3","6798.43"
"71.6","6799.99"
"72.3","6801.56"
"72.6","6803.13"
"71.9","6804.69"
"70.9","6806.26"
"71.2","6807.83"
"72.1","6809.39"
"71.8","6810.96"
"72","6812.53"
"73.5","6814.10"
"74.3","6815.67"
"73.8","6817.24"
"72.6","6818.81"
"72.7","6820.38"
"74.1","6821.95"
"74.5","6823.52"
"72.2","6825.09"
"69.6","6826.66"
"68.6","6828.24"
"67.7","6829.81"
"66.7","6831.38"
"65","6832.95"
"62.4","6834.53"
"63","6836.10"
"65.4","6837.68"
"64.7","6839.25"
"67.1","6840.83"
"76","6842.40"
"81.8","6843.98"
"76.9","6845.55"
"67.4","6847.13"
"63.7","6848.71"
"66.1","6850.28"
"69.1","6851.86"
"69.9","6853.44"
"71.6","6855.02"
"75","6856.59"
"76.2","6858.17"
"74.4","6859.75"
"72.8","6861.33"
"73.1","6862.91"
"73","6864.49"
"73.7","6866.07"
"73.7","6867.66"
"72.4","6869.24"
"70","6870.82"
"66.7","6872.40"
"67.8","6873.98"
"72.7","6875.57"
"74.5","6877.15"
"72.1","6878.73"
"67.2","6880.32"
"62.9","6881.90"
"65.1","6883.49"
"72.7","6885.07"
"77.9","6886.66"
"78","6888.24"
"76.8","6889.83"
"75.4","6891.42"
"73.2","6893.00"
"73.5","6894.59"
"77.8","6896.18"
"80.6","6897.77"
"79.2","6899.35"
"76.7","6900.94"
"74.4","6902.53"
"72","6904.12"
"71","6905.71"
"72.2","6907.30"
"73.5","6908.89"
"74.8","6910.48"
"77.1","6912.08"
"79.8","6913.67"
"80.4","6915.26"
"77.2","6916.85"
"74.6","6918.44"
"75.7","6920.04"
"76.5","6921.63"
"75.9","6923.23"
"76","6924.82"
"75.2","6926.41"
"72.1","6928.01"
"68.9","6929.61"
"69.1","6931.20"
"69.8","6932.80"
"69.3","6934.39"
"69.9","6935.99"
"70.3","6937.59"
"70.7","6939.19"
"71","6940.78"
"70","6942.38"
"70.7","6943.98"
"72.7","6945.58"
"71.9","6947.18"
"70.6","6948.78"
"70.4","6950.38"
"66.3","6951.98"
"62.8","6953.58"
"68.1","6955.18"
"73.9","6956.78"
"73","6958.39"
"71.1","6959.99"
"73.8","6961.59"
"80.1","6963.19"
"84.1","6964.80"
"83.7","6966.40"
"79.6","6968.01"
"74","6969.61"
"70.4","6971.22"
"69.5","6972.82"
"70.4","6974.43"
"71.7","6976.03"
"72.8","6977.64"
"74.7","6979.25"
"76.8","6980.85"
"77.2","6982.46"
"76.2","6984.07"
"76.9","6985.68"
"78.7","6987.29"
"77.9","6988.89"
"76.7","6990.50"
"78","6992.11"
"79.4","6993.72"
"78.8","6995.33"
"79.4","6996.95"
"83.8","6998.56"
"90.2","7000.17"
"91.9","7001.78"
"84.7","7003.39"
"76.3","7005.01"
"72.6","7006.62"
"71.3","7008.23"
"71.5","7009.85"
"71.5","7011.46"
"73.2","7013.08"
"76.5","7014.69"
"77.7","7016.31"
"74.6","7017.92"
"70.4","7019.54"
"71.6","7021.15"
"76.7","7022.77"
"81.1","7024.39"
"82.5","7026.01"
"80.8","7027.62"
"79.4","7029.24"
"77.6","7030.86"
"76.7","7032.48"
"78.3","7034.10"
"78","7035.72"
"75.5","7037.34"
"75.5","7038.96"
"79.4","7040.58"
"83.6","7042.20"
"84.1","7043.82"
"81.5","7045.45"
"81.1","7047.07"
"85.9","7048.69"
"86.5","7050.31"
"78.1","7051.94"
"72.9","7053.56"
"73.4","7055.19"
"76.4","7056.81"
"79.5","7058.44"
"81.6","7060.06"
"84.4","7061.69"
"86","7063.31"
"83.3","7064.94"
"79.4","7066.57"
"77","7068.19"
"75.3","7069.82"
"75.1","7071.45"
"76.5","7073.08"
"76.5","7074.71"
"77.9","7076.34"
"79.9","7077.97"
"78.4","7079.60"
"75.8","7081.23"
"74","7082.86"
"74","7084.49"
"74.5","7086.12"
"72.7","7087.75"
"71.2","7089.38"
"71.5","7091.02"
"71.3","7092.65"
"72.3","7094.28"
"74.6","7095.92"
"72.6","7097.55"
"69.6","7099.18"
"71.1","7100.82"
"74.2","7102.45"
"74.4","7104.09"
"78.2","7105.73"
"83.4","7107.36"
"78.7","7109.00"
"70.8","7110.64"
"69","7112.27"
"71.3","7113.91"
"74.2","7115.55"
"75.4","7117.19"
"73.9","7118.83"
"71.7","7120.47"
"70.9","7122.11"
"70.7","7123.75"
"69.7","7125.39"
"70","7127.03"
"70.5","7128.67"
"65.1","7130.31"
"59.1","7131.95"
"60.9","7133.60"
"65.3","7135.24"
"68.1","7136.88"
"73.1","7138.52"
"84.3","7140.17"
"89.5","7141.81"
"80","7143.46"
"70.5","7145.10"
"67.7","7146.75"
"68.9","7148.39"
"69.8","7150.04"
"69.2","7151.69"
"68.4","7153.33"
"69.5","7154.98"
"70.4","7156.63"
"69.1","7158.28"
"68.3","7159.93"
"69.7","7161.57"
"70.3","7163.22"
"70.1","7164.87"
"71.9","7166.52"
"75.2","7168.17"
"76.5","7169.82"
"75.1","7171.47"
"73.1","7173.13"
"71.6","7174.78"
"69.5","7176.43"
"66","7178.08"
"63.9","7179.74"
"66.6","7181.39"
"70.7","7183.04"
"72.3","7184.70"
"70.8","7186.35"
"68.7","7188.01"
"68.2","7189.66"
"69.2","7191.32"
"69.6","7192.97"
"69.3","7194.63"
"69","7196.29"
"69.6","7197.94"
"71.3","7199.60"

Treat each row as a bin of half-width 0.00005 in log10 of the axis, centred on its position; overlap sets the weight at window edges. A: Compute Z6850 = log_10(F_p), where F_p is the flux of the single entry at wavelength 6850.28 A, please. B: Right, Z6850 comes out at 1.82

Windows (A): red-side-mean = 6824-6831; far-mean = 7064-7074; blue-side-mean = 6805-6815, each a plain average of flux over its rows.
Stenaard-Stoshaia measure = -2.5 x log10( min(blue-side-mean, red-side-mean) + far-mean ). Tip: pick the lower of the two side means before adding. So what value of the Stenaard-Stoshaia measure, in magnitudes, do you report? -5.42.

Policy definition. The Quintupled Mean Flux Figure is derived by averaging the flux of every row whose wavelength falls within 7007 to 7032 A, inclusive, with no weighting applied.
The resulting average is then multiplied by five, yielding 379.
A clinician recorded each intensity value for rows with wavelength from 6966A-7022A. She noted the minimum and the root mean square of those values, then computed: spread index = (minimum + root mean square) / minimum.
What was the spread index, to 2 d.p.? 2.10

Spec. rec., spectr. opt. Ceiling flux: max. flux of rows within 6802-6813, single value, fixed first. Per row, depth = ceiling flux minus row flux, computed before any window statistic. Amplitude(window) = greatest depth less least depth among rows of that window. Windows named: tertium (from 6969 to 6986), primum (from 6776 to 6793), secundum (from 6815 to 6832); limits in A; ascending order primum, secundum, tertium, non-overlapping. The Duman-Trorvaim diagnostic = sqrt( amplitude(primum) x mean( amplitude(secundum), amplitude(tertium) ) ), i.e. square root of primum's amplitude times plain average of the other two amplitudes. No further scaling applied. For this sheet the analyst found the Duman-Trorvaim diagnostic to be 6.3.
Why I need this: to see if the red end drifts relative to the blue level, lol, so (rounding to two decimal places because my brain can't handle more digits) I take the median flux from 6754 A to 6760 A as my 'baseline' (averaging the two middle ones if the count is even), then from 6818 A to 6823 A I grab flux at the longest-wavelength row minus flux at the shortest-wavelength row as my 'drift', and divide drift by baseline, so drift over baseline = 0.02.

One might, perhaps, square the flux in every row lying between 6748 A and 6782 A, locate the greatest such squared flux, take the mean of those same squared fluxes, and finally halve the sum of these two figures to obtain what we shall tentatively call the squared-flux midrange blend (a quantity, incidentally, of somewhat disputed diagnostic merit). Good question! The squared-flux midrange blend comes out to 5436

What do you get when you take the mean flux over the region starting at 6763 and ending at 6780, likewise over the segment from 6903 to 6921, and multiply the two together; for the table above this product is 5492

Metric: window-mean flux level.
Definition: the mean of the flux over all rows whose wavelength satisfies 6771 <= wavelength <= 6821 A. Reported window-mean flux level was 72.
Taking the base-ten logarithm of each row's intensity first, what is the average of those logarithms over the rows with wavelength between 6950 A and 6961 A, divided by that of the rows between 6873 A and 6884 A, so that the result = 1.002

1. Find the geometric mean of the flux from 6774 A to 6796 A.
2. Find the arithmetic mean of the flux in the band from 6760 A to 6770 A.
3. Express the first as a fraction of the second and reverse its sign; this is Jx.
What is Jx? -0.97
